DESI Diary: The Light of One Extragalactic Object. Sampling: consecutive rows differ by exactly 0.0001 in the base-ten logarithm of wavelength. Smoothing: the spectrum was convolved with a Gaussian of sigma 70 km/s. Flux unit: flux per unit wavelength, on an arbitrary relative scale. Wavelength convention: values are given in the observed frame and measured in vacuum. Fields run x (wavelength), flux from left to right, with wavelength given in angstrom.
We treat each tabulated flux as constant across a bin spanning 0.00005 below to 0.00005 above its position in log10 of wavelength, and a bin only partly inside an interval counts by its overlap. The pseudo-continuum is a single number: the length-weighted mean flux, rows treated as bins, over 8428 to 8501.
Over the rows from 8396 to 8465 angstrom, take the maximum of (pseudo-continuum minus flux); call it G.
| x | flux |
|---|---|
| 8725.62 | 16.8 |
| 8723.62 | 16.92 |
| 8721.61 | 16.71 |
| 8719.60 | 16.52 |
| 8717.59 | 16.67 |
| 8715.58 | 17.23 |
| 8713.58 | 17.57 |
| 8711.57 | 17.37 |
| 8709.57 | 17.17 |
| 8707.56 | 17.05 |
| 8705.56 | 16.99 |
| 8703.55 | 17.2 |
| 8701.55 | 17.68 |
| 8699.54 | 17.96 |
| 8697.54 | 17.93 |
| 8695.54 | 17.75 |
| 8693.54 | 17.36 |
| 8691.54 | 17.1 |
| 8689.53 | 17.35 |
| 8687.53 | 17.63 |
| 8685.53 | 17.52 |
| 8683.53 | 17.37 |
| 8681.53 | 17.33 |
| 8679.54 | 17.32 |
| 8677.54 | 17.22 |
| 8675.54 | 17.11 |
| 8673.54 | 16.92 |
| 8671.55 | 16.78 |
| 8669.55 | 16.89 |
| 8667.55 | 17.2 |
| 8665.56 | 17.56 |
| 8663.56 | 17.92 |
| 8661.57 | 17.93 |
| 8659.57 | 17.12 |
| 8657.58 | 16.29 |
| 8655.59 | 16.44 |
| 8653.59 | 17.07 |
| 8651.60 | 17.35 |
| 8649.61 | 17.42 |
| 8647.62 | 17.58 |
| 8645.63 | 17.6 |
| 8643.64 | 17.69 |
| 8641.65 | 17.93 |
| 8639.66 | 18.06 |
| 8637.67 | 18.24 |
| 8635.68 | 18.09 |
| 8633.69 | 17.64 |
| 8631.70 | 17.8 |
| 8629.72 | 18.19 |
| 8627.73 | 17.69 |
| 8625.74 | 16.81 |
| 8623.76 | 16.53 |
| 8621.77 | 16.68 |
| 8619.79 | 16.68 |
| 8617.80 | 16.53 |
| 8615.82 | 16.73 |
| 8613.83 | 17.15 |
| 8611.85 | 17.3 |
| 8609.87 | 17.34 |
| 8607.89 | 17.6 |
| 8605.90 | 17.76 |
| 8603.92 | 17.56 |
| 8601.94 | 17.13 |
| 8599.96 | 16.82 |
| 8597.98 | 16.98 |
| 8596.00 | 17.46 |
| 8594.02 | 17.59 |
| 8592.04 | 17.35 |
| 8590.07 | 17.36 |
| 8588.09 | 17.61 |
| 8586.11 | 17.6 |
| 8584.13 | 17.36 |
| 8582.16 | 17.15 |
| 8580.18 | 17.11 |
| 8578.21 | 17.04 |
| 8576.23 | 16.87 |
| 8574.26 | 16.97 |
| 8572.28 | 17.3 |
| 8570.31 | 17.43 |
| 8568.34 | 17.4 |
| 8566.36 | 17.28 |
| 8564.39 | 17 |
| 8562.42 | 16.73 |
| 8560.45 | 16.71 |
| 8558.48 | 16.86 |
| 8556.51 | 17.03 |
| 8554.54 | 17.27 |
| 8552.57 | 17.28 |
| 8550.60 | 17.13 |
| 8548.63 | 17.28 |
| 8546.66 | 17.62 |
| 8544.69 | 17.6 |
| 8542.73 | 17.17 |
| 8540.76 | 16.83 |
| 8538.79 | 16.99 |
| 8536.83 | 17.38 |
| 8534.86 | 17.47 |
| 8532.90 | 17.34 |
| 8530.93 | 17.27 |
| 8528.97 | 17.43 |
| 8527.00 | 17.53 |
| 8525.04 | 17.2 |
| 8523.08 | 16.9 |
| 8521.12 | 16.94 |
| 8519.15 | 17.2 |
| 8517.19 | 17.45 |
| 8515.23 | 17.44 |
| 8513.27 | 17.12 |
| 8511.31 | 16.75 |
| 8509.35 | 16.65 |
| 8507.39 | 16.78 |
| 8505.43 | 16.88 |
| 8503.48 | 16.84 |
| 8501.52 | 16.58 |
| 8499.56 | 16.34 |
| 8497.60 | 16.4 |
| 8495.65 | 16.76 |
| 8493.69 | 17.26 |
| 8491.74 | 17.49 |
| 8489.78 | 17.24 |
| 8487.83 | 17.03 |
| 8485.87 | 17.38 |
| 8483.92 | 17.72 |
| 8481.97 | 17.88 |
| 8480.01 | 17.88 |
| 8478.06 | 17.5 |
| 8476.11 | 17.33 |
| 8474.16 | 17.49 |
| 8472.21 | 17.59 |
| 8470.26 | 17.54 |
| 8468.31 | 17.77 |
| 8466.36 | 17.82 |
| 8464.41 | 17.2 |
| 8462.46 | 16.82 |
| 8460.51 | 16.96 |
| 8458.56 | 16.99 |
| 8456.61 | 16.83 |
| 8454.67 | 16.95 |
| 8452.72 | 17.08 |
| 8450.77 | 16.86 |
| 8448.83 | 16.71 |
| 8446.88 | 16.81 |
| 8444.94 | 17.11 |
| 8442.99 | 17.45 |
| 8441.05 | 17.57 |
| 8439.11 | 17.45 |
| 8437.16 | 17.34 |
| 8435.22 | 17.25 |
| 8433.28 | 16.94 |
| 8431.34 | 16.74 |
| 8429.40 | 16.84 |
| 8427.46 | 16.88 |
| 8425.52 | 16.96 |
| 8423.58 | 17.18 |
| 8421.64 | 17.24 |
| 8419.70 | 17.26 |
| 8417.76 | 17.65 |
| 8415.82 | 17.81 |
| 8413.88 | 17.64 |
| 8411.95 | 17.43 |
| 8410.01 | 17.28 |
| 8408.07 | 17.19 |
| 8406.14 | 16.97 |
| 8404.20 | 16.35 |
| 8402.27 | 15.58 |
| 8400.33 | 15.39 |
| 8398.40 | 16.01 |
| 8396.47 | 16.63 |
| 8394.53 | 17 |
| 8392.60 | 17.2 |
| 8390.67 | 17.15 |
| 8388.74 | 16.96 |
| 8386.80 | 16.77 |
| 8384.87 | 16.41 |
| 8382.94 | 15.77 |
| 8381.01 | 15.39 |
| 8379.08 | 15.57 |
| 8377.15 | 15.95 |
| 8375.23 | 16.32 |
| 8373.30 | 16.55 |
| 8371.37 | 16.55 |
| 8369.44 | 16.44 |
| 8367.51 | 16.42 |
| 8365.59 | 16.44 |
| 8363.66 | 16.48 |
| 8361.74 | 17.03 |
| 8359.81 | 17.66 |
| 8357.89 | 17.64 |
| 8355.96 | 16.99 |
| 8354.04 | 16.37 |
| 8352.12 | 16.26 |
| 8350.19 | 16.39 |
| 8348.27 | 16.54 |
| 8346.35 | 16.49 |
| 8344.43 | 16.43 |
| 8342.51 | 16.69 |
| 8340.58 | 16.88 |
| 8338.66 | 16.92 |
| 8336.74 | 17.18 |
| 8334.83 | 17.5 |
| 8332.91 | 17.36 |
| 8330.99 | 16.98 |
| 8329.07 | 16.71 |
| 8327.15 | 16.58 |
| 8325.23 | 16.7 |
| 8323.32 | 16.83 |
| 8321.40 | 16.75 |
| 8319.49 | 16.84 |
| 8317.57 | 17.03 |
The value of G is 1.80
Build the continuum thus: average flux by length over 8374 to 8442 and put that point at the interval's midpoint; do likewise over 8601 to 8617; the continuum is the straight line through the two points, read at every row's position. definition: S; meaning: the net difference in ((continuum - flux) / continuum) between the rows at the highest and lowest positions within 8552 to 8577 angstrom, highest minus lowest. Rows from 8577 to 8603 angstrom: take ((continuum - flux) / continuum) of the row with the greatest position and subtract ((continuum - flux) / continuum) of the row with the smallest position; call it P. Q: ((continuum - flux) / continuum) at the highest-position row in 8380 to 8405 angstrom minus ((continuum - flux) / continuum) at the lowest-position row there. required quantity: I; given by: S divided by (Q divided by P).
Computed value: 0.00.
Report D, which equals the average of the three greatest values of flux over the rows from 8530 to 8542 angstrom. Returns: 17.4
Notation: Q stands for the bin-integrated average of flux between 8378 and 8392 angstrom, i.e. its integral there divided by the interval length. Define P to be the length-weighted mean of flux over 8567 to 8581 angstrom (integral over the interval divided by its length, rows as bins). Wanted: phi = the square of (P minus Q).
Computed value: 0.73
